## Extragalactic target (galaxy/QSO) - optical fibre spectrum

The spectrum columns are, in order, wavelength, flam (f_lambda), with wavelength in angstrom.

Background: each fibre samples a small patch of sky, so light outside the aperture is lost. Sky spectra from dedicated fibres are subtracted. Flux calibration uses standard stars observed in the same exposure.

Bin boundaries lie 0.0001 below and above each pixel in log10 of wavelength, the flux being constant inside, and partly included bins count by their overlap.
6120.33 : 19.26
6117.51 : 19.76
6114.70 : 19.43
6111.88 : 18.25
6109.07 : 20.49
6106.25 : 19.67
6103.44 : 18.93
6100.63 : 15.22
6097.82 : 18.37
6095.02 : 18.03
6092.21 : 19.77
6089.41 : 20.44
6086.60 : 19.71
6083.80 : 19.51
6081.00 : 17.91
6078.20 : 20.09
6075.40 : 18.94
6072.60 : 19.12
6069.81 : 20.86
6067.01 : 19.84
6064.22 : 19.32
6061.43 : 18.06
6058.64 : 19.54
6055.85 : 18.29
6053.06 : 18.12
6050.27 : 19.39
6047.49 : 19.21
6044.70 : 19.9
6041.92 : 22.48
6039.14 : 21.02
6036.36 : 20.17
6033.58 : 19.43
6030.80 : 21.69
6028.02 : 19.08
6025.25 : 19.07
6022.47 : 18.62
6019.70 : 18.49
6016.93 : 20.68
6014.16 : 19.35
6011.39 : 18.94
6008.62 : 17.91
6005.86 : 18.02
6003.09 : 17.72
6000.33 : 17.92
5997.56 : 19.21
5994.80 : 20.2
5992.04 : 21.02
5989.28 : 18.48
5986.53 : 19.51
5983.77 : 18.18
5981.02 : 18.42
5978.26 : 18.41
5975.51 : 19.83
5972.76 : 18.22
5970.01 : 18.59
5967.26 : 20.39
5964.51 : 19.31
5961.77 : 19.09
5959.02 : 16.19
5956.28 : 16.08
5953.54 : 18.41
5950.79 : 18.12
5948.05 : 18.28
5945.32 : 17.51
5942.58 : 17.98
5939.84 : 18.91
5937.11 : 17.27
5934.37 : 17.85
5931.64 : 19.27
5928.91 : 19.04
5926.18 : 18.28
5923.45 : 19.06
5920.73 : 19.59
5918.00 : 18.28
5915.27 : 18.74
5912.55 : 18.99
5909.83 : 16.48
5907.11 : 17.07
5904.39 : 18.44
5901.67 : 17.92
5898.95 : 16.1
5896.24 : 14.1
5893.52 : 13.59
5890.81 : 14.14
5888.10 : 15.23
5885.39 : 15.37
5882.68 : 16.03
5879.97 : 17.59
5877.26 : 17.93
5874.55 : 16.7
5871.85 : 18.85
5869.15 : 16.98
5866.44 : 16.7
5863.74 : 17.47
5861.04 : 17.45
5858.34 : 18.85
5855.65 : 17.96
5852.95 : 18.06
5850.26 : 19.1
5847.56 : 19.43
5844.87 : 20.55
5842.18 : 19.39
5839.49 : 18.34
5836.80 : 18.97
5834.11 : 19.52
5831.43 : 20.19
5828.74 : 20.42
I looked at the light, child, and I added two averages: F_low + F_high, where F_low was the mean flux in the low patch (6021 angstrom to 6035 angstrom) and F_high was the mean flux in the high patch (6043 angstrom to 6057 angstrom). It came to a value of 38.6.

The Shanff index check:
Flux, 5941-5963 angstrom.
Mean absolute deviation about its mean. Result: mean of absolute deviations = 0.84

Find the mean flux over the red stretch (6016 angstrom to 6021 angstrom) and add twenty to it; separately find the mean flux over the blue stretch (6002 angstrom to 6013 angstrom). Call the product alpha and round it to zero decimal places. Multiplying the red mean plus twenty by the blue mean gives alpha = 718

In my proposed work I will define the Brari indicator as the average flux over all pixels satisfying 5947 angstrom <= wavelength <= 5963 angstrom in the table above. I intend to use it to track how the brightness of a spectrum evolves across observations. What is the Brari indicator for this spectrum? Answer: 17.7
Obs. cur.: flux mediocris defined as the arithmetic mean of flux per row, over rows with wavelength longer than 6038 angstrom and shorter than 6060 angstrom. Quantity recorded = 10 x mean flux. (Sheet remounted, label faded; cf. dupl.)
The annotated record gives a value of 197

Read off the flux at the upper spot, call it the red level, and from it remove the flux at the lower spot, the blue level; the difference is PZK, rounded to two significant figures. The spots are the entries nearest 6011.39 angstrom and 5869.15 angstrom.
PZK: 2.0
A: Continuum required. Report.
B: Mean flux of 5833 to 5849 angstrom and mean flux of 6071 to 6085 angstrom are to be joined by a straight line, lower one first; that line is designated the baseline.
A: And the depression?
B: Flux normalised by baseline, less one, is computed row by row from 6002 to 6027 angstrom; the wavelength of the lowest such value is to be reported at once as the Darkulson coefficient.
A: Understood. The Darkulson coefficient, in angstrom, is 6003.09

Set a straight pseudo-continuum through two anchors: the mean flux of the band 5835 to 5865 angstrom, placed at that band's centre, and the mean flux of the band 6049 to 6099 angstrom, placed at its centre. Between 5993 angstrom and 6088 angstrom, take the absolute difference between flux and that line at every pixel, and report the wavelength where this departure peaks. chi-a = 6041.92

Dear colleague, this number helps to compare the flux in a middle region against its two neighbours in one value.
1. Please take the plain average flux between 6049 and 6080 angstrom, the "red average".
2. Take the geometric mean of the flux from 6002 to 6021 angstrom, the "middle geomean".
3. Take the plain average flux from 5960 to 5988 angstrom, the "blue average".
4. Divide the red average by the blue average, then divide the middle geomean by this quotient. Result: 18.5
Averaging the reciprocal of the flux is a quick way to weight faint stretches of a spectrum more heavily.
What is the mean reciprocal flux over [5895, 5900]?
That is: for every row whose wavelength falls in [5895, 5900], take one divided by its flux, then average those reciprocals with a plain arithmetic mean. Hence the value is 0.067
